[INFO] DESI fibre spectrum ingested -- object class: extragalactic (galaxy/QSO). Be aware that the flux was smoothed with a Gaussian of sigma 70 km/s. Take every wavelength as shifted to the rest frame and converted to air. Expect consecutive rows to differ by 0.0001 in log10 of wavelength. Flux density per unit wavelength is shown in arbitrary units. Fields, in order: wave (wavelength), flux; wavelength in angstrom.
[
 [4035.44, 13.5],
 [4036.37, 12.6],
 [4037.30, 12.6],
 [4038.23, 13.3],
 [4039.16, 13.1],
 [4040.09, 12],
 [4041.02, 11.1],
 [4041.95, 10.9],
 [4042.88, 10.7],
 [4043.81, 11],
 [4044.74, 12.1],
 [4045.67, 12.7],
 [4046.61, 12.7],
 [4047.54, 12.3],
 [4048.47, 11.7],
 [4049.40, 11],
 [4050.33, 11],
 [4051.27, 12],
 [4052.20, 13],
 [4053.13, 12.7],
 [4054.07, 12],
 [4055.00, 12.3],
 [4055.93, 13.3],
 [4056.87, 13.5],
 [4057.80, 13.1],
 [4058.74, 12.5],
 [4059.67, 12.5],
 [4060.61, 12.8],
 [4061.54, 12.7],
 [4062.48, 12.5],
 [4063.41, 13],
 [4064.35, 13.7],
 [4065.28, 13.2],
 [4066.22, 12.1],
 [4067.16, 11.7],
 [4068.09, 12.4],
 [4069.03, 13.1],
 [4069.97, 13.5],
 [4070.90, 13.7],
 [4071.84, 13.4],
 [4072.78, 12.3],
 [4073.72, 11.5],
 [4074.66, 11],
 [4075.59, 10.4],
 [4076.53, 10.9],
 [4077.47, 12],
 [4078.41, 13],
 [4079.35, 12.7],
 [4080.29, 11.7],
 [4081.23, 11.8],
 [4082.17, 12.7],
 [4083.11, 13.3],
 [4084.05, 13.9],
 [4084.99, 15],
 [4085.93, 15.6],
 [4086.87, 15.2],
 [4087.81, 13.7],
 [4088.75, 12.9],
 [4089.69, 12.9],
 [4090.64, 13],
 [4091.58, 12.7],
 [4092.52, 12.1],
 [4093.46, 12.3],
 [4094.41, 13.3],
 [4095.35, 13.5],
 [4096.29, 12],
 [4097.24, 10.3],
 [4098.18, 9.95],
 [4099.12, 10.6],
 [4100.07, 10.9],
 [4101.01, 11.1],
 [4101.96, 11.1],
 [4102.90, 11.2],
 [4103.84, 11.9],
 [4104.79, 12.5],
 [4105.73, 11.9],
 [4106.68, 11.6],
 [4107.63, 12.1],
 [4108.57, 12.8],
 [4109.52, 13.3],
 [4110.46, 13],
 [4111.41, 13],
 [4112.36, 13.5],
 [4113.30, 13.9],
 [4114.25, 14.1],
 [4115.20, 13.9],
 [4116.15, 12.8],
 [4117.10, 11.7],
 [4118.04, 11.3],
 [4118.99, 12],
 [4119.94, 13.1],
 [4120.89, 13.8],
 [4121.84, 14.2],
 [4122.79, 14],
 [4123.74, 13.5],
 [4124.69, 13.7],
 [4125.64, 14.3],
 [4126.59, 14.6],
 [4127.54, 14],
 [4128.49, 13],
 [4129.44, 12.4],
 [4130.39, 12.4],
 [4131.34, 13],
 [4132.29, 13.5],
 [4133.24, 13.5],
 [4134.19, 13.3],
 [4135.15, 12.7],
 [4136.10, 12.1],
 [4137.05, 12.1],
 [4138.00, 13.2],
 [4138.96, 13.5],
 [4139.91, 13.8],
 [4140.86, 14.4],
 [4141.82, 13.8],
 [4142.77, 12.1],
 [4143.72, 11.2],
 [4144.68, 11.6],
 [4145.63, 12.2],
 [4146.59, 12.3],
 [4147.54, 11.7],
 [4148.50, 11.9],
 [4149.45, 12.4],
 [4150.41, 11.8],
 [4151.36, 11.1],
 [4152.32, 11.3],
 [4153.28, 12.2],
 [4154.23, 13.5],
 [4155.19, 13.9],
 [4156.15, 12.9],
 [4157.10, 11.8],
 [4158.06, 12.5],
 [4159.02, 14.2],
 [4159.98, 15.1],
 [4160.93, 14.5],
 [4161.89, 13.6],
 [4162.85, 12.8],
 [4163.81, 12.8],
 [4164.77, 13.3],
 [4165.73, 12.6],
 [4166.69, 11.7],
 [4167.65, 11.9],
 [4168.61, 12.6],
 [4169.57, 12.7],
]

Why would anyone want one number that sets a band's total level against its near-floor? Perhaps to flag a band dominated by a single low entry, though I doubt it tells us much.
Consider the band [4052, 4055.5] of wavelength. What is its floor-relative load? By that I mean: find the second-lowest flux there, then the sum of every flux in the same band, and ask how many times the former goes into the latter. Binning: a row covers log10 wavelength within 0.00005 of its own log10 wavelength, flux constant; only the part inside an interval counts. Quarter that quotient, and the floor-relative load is 1.02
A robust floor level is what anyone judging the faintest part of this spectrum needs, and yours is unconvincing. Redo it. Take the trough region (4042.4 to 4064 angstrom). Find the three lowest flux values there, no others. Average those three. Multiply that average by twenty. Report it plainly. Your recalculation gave 218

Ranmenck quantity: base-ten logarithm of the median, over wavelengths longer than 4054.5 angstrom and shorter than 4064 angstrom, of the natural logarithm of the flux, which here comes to 0.406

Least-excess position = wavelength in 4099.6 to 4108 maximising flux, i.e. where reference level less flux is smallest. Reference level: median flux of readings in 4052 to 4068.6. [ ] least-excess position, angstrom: 4104.79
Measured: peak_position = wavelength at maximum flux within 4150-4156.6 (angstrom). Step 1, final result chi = 4155.19 angstrom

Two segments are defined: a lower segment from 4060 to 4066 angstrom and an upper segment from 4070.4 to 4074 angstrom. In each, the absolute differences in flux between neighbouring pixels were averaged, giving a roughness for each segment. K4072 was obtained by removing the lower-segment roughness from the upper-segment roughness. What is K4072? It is 0.3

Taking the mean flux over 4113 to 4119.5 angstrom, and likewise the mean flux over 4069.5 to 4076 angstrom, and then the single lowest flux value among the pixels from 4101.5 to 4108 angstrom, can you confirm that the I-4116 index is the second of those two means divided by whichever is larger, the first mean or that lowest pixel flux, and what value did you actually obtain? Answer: 0.96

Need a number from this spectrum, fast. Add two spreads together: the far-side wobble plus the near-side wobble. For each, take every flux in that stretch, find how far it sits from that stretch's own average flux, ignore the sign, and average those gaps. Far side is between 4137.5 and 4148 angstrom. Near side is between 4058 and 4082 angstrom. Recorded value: 1.63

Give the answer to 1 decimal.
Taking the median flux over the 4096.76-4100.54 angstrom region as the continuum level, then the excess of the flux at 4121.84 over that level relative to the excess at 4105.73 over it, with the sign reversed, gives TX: -2.6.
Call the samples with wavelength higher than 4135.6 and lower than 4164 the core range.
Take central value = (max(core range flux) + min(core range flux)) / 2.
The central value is 13.10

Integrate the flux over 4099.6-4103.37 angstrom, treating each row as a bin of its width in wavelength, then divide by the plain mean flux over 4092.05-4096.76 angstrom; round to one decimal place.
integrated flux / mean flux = 3.3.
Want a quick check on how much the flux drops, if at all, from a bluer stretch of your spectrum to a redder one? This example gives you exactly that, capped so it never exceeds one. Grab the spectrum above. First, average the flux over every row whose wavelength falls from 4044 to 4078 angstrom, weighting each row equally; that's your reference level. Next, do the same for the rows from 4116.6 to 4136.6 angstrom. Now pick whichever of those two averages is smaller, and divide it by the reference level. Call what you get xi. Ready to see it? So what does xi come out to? 1.000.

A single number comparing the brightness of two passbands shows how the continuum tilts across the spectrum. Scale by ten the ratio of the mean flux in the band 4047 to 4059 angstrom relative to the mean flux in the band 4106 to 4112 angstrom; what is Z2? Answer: 9.8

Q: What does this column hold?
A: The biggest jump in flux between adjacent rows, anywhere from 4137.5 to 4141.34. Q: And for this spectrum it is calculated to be 0.6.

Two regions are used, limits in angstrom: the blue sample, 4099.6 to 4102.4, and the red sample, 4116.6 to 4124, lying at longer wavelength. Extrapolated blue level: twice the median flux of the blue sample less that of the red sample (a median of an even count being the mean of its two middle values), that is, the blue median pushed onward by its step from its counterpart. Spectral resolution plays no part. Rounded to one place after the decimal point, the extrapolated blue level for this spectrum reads 8.9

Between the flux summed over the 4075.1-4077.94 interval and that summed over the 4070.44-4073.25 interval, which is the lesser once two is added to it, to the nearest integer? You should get 35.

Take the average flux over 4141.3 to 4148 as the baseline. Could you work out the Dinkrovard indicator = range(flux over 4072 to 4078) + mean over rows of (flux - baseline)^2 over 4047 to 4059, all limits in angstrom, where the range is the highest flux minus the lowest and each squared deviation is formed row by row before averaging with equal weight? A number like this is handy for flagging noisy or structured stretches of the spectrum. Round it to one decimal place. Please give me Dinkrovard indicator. 2.5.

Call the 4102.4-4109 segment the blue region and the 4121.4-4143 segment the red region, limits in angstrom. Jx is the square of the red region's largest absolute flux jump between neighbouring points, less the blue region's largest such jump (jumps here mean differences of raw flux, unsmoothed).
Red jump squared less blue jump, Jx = 2.2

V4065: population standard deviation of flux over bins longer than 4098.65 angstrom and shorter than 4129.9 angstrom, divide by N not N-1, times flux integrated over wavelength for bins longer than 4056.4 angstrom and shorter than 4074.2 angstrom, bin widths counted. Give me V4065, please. 258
